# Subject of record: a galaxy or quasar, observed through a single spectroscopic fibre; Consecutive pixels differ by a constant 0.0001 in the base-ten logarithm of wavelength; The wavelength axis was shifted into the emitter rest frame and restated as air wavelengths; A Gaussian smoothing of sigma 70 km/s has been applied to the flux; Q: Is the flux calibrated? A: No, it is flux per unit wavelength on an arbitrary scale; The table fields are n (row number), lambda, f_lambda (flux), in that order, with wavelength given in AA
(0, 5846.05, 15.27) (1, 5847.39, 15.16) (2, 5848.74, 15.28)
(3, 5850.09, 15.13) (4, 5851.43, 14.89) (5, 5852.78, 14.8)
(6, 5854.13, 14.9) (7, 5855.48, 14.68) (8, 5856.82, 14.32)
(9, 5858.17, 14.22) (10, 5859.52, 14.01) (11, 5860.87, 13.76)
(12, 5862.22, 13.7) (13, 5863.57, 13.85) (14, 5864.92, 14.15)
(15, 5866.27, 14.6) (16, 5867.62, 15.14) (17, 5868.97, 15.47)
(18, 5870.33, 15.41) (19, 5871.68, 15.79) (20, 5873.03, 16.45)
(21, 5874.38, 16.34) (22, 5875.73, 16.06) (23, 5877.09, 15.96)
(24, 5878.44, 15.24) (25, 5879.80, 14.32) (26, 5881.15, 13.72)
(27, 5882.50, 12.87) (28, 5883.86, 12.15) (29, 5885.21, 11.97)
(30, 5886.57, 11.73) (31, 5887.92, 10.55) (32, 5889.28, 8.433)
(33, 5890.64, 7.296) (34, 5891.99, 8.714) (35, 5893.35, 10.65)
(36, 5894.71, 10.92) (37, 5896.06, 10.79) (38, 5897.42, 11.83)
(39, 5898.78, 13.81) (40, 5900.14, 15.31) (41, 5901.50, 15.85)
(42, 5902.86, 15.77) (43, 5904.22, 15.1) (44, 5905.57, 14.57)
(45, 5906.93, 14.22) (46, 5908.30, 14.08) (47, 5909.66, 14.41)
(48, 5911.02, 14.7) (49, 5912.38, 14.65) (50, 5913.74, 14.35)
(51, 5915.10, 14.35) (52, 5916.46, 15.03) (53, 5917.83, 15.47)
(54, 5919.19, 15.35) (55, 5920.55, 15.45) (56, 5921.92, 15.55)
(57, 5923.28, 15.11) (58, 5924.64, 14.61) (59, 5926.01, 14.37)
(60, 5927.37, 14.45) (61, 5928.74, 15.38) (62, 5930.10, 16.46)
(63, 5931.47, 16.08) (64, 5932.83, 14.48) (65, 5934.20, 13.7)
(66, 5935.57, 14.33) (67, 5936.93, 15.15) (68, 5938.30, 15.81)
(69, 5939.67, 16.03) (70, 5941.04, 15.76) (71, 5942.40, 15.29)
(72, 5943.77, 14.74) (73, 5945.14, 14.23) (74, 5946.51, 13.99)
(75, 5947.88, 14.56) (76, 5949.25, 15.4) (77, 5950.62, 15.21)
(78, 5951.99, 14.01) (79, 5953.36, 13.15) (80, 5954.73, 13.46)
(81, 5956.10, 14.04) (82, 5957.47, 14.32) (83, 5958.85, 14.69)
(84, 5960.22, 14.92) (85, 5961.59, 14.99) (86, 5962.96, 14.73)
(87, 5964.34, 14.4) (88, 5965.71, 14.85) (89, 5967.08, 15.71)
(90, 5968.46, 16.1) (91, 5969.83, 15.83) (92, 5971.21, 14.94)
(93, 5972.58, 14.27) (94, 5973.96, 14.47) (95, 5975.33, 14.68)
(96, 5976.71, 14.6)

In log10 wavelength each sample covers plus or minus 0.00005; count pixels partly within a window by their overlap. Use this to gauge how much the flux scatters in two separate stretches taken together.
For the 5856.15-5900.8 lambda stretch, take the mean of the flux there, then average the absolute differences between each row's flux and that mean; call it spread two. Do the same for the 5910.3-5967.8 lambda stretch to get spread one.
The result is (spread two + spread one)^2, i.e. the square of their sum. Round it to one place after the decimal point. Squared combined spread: 6.3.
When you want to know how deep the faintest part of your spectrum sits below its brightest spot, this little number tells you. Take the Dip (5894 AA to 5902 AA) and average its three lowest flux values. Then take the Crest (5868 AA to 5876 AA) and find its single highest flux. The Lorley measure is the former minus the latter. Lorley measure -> -5.3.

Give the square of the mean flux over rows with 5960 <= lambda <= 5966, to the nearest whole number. 218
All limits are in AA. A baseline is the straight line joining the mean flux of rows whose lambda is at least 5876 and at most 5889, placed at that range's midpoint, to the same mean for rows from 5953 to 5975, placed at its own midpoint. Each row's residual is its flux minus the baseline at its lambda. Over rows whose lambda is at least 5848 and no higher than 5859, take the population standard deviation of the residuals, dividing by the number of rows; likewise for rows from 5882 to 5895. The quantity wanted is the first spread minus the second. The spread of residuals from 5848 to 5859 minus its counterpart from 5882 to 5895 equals -1.38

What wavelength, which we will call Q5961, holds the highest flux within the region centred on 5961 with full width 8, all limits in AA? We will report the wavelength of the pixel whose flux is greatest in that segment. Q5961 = 5961.59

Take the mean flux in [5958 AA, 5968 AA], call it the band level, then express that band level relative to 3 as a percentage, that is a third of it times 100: 497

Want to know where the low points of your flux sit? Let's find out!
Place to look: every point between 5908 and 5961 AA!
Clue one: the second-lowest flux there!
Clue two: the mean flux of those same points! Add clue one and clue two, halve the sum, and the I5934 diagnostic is 14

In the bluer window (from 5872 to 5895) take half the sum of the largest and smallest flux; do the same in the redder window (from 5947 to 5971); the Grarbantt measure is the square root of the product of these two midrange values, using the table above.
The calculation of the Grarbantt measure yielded 13.2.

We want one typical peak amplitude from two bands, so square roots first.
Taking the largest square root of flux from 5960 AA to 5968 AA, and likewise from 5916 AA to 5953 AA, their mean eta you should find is 4.01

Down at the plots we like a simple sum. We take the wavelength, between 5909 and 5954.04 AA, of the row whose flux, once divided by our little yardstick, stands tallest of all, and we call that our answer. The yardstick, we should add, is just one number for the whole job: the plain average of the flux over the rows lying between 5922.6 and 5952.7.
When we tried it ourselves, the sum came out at 5930.10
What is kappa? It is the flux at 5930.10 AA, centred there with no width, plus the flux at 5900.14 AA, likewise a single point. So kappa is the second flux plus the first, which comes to 31.8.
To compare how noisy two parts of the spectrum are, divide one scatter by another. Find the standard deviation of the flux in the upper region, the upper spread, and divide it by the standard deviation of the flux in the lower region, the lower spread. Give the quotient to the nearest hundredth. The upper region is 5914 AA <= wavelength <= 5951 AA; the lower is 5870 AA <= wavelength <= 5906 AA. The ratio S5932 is 0.26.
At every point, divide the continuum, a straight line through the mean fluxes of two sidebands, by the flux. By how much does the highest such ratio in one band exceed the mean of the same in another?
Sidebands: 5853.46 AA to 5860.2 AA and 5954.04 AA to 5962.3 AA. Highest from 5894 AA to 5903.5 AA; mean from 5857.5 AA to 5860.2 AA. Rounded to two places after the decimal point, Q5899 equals 0.31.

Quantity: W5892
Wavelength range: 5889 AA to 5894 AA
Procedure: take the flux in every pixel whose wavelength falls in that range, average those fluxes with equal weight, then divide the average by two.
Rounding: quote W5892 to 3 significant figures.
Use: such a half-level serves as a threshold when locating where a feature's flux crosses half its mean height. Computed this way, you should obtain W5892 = 4.39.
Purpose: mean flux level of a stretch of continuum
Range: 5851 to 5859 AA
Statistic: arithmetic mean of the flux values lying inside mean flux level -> 14.6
